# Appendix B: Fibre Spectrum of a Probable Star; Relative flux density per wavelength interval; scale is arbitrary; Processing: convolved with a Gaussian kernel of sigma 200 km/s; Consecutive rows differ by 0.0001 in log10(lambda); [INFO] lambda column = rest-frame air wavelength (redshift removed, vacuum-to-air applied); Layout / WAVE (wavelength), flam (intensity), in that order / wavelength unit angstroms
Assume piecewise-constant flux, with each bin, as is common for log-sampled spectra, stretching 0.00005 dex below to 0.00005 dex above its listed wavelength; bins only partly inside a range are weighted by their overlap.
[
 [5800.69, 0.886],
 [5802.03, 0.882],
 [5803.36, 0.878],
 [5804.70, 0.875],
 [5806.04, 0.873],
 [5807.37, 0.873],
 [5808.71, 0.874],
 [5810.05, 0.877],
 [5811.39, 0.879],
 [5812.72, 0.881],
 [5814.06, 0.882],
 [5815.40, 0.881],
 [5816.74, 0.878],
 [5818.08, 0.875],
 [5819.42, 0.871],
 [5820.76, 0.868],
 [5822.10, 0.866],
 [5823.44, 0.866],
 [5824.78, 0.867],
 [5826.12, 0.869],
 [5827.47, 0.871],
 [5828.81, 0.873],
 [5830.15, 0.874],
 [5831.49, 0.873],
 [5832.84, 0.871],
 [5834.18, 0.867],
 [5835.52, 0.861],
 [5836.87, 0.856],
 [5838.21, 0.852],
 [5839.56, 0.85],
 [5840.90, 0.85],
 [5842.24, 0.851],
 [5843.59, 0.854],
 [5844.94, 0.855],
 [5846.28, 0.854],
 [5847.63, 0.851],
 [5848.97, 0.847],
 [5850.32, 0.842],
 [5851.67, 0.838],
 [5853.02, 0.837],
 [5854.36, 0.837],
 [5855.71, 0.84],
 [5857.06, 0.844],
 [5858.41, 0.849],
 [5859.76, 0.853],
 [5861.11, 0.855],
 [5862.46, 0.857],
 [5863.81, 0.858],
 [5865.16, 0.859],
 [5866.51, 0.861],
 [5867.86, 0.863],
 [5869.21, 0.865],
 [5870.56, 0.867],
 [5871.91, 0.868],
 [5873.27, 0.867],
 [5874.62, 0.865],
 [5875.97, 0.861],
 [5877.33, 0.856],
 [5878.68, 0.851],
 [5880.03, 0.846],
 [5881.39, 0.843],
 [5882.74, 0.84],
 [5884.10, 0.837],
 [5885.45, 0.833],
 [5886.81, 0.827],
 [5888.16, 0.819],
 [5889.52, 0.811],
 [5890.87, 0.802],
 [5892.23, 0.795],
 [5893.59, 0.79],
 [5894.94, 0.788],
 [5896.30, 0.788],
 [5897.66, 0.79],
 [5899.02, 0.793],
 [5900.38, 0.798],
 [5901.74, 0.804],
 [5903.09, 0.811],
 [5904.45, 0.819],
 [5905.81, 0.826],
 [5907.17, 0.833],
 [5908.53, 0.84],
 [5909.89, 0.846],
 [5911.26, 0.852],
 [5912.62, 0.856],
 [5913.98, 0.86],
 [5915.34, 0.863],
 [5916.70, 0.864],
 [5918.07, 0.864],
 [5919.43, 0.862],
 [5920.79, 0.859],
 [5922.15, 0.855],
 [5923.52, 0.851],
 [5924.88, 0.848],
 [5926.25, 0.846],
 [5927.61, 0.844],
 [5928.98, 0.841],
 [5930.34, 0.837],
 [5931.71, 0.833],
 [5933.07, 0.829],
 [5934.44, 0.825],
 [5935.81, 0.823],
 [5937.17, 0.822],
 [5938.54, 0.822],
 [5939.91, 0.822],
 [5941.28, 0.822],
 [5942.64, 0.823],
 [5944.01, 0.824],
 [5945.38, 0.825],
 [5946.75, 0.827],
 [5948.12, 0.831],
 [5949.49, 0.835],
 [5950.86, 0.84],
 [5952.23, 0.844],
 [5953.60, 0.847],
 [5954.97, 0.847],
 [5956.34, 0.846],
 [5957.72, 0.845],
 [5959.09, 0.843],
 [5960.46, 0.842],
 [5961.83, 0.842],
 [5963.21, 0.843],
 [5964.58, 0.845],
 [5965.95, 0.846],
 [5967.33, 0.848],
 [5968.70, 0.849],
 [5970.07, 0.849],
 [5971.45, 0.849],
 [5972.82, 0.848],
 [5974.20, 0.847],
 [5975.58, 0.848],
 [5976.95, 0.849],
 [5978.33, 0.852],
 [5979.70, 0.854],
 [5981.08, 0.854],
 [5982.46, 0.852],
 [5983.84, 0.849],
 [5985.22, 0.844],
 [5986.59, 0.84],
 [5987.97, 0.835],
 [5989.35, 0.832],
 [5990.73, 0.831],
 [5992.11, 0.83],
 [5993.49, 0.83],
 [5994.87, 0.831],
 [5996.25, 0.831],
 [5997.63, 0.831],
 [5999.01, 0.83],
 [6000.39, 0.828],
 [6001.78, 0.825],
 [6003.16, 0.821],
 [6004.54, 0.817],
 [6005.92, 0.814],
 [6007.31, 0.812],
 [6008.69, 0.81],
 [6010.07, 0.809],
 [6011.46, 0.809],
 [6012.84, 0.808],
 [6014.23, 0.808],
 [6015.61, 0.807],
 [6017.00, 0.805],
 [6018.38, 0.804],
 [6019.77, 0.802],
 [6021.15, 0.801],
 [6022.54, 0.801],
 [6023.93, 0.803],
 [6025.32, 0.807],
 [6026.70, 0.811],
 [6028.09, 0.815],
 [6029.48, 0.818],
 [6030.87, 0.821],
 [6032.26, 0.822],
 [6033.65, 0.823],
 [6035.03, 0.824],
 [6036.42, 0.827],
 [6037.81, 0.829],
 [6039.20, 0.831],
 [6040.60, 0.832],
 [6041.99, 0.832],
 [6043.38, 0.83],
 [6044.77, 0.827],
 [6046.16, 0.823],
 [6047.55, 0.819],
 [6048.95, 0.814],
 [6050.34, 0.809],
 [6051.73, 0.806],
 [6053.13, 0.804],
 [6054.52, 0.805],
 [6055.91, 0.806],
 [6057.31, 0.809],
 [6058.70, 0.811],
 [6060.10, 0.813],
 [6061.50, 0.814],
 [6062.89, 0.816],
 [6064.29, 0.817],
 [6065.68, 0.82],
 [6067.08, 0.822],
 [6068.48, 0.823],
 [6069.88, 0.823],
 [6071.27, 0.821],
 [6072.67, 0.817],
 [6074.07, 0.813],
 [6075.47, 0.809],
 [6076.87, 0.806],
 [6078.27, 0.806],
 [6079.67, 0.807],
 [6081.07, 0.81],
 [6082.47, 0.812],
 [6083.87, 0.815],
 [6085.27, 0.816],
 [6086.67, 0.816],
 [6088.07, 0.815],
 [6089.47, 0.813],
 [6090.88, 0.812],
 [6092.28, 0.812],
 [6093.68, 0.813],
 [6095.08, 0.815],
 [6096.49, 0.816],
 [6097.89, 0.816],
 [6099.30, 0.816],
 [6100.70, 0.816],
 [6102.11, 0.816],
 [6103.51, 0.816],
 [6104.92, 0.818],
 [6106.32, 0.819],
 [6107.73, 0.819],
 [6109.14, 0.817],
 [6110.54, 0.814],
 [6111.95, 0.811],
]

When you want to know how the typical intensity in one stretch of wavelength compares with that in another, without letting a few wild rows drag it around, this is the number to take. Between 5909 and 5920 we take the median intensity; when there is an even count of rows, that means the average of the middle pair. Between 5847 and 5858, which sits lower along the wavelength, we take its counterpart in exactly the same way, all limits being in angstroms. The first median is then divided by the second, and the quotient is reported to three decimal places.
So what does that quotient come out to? 1.024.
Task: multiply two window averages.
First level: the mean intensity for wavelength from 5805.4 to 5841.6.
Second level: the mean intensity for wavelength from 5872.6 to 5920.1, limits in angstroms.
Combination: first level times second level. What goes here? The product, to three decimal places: 0.723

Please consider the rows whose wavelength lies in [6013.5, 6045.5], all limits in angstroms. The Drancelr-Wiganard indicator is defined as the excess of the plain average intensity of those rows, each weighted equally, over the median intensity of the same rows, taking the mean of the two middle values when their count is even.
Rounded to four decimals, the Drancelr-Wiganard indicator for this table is -0.0015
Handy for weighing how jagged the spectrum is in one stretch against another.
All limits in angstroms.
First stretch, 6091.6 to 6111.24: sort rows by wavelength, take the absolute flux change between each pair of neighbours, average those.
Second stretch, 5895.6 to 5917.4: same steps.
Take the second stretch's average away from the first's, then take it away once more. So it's -0.0092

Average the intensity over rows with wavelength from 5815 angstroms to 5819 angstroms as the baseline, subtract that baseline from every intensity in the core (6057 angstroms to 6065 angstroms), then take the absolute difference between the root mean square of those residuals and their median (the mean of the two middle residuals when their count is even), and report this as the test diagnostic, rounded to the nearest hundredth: 0.13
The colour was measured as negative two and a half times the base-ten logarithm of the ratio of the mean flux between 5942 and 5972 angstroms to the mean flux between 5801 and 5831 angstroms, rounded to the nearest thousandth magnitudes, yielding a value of 0.043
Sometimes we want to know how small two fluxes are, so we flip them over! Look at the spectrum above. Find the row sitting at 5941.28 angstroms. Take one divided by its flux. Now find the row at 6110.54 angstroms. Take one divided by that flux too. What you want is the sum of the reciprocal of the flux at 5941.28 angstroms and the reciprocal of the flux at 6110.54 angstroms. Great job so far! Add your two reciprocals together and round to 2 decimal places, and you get 2.45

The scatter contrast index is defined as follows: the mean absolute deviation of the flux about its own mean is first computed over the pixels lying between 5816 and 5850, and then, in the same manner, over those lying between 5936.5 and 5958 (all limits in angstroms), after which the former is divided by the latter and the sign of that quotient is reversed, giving -0.9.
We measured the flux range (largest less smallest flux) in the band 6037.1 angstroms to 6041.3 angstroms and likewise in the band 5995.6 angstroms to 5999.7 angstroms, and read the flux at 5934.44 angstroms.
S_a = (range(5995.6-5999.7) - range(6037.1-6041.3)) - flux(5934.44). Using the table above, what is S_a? -0.827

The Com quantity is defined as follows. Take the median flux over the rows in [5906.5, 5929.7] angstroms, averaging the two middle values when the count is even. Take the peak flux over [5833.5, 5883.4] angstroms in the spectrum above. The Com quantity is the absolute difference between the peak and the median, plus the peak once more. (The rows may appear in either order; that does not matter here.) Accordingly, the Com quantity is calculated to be 0.88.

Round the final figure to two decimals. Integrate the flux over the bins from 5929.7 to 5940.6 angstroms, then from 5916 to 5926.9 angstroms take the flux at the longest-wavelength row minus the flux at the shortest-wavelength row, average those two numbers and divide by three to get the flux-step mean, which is 1.50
